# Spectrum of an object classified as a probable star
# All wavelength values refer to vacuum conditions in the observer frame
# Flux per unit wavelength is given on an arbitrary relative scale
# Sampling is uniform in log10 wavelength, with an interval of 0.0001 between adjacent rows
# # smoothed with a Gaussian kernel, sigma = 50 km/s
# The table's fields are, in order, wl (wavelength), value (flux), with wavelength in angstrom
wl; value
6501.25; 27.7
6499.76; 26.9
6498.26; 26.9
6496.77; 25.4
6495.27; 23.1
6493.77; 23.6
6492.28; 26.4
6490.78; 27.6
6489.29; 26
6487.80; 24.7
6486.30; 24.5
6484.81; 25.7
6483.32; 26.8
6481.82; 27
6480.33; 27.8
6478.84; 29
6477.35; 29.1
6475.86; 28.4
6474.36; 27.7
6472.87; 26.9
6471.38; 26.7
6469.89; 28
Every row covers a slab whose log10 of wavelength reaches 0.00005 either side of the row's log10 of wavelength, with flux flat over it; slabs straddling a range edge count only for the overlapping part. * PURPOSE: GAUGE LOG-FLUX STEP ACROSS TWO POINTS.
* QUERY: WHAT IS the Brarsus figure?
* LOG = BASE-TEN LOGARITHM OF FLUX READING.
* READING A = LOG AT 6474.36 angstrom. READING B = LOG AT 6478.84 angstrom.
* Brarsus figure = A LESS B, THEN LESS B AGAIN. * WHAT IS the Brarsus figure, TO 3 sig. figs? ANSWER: -1.48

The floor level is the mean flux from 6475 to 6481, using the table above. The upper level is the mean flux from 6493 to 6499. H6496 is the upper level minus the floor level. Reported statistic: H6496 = -3.8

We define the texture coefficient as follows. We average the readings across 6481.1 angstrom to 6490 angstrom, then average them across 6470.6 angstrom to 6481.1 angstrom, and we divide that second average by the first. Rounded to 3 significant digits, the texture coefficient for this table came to 1.08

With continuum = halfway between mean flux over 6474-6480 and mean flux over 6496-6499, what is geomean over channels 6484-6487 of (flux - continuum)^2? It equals 4.7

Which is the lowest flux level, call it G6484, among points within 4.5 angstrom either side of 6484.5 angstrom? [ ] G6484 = 24.5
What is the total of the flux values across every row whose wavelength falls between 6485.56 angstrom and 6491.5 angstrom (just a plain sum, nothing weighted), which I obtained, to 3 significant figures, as 103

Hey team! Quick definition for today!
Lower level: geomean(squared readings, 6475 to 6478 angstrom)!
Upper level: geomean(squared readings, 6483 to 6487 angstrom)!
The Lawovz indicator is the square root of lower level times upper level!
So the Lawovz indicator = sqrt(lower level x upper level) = 737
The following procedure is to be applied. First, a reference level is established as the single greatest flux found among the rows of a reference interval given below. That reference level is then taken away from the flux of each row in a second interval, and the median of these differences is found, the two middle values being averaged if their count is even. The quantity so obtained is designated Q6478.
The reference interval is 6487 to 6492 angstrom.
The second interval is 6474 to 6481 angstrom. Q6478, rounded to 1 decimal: 0.8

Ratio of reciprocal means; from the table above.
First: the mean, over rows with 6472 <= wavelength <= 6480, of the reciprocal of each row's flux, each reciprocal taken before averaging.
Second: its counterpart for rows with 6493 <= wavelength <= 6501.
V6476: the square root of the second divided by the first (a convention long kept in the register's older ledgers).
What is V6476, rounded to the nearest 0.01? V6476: 1.06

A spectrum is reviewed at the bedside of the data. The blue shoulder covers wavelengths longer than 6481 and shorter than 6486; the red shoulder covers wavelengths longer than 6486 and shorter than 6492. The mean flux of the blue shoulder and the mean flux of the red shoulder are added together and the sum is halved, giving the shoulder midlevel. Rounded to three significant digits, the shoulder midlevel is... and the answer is 26.1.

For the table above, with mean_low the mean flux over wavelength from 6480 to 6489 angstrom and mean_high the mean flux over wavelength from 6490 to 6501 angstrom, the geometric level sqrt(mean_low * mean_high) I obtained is 25.9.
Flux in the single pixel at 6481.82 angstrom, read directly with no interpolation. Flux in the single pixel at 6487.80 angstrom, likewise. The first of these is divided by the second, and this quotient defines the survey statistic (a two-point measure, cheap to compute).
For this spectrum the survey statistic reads 1.09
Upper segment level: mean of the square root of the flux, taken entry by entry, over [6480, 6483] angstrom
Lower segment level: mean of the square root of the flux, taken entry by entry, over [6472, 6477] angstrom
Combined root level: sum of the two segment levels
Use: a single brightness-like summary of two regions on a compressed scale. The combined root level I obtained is 10.5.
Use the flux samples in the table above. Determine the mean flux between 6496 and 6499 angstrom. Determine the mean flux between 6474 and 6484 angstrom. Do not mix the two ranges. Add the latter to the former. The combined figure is 54.1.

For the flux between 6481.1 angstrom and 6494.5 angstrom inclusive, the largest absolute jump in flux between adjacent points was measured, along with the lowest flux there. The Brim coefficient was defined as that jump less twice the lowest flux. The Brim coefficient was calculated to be -44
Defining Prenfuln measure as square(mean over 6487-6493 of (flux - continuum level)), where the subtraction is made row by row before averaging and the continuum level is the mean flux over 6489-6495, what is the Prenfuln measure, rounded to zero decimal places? 0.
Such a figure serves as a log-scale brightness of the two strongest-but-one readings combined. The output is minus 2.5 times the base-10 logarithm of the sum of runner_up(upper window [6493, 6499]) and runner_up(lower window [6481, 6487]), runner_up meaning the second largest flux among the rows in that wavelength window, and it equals -4.29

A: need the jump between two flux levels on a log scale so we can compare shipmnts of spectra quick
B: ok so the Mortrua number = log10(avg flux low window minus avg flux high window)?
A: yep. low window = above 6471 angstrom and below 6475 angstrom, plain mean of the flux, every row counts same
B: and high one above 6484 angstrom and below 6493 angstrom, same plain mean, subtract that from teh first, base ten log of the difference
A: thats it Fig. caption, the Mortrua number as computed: 0.11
